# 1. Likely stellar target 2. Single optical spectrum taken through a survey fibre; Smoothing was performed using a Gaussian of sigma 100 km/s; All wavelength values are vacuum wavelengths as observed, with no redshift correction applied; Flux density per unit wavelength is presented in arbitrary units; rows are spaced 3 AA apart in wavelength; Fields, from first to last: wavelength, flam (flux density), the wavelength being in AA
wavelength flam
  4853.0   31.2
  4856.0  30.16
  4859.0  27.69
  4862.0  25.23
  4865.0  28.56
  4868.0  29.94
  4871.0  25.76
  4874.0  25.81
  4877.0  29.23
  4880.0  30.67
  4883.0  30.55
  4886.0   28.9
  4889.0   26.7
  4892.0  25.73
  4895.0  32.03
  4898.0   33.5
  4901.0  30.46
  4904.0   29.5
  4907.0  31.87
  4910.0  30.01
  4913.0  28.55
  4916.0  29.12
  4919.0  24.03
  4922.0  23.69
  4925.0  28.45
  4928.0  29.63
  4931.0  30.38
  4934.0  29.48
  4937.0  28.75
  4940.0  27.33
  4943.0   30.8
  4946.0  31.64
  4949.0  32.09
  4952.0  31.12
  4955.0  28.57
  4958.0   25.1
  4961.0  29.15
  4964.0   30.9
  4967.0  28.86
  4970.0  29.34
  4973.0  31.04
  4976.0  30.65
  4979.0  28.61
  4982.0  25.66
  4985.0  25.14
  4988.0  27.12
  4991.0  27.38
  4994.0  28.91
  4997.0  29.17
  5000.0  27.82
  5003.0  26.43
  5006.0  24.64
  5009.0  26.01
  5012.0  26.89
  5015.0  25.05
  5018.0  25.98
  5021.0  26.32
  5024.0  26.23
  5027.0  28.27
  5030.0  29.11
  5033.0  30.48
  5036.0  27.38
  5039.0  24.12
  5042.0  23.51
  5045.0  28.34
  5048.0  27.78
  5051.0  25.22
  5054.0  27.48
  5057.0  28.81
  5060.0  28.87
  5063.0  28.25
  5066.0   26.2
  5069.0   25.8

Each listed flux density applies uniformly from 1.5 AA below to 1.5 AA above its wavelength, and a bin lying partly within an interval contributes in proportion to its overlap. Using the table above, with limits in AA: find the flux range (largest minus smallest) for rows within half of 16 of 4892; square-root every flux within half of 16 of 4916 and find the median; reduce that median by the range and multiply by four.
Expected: -10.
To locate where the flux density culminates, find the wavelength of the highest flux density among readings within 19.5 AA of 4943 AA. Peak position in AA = 4949.0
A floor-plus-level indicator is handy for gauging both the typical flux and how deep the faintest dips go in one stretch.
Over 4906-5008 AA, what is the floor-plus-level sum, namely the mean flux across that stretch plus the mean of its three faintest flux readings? 53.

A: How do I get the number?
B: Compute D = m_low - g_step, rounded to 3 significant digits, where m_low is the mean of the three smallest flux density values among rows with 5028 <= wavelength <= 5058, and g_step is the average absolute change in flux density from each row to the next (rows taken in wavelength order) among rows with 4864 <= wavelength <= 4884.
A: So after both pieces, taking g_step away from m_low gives 22.5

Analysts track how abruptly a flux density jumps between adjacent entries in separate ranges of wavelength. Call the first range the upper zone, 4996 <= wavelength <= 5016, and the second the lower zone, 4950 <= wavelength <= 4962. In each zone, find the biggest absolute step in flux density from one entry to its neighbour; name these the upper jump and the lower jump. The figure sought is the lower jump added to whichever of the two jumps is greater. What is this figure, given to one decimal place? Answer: 8.1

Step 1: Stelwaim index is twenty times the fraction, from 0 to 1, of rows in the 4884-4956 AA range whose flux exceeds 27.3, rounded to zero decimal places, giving 17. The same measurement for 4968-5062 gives 11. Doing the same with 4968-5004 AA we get 13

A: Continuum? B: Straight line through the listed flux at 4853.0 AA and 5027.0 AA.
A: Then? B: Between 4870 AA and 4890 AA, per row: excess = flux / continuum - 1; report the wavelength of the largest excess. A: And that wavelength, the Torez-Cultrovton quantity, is 4880.0 AA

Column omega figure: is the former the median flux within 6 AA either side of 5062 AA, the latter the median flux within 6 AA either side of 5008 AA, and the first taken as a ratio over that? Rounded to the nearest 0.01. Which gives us 1.09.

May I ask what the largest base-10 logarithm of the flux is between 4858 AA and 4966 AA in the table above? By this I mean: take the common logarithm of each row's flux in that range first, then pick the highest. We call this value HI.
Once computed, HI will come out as 1.53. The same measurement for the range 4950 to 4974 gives 1.49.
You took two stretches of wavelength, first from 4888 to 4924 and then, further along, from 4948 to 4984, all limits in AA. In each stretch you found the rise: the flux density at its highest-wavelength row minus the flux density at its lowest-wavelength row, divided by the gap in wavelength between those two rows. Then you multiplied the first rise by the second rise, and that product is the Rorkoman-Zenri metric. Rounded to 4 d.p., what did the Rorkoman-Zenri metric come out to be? 0.0178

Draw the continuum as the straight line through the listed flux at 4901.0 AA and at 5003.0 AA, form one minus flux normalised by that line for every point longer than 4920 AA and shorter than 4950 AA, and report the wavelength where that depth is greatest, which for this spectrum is 4922.0 AA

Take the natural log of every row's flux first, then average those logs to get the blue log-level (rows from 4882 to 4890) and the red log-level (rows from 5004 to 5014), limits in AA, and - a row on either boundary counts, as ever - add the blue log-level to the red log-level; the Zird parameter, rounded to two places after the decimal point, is 6.61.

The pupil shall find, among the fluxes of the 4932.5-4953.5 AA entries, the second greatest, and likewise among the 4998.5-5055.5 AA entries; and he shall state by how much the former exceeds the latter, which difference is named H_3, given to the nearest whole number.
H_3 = 3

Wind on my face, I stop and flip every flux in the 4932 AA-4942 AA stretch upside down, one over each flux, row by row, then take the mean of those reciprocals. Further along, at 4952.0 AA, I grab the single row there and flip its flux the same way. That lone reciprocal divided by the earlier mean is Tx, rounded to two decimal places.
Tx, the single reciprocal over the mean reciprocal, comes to 0.92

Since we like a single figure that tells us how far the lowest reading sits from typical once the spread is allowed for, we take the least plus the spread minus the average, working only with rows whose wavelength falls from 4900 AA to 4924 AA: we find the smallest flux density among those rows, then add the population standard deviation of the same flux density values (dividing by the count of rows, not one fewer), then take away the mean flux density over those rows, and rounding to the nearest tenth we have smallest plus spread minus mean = -1.9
